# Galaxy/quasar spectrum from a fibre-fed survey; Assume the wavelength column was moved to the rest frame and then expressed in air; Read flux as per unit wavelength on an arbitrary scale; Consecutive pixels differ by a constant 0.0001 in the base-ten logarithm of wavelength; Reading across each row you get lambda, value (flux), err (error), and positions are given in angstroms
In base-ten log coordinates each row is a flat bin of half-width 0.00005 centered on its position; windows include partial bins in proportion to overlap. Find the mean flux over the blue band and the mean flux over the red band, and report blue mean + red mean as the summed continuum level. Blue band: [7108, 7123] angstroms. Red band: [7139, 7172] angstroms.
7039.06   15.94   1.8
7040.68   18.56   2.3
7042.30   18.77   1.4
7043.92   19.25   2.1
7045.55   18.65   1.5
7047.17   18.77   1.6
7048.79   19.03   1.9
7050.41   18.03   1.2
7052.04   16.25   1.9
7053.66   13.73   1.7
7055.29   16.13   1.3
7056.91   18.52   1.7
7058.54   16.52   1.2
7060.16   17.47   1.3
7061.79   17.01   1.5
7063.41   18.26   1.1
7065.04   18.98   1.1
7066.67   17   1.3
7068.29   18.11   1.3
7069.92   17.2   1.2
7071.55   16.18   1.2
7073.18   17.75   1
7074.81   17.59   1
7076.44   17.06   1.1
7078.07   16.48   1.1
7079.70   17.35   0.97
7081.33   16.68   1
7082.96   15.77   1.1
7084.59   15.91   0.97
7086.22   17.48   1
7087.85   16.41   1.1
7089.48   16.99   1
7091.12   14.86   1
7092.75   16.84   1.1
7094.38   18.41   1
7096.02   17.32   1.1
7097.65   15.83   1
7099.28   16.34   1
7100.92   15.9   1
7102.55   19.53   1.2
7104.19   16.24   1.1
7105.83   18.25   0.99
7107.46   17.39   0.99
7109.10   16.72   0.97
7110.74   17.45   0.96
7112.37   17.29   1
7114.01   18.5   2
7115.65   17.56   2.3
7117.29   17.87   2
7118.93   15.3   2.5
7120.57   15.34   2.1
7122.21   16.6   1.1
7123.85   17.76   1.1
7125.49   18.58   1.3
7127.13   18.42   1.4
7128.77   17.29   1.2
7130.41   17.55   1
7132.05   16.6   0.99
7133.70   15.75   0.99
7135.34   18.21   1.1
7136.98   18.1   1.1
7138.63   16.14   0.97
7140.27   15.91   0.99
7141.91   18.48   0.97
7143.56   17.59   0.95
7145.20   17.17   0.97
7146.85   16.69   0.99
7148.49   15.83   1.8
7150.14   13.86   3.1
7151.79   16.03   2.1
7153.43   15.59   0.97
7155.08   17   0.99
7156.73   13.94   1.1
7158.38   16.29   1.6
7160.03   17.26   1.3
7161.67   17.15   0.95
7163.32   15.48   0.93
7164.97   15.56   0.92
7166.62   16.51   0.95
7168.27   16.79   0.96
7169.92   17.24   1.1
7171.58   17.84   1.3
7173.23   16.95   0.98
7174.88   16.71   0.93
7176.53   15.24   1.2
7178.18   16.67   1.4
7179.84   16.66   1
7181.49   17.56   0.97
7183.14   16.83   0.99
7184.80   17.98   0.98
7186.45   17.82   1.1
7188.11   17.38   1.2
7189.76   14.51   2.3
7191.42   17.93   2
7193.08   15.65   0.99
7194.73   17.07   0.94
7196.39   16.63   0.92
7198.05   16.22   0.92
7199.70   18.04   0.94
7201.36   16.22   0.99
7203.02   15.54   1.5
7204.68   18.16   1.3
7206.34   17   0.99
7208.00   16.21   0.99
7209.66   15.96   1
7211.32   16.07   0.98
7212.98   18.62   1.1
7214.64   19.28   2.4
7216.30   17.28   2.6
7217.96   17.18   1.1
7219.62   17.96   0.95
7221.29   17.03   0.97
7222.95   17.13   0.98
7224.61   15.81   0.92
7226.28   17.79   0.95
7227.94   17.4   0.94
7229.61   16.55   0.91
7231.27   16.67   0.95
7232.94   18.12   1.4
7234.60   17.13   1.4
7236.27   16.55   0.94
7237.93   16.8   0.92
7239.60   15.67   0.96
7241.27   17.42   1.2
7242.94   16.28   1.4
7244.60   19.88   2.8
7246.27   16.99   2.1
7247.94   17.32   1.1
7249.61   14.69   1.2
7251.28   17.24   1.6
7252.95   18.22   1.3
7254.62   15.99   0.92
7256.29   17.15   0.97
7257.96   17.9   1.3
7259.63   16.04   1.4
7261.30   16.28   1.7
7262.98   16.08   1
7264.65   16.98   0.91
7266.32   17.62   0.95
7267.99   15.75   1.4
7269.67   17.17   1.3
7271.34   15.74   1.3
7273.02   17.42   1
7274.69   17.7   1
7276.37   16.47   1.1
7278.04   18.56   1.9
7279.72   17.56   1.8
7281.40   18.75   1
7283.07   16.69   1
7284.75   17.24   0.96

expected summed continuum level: 33.4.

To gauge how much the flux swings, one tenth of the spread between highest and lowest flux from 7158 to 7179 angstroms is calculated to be 0.26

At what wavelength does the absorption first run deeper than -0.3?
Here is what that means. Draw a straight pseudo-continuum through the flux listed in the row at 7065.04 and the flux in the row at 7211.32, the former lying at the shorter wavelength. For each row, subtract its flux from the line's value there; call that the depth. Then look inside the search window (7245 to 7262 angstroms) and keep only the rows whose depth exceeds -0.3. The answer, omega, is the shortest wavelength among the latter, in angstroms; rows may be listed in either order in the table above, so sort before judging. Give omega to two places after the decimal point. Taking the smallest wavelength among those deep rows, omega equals 7249.61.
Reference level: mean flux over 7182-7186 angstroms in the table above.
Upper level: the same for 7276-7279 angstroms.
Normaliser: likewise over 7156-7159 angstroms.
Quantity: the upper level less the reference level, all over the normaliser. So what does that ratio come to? 0.01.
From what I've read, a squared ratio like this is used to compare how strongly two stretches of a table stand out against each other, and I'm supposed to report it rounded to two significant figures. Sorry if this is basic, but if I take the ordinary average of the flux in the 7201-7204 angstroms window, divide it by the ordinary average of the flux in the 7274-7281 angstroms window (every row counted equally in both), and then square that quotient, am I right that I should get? 0.82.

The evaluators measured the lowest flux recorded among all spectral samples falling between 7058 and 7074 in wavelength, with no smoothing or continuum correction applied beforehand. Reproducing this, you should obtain 16.18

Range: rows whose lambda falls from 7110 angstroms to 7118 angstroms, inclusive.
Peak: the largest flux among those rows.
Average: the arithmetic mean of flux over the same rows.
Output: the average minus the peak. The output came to -0.8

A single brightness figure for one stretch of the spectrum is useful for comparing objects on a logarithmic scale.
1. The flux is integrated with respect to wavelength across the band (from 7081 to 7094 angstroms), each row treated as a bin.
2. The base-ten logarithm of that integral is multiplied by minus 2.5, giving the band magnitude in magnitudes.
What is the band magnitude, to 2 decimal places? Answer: -5.82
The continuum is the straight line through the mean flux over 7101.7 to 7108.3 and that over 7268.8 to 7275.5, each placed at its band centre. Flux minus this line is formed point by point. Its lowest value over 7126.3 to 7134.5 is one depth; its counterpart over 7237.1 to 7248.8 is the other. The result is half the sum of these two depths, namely -1.7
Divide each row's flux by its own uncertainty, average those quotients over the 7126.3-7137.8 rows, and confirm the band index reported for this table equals 15.8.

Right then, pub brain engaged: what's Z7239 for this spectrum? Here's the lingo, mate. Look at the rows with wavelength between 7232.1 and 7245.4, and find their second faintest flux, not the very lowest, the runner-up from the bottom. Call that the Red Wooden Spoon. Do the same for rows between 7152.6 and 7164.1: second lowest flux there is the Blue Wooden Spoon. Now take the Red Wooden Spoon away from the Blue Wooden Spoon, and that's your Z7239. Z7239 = -0.8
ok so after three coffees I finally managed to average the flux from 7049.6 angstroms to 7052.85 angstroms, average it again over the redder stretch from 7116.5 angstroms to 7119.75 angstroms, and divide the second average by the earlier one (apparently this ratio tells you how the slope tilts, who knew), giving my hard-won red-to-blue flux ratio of 0.97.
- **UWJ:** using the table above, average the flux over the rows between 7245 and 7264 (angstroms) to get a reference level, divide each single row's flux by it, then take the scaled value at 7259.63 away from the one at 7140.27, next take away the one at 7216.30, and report -1.04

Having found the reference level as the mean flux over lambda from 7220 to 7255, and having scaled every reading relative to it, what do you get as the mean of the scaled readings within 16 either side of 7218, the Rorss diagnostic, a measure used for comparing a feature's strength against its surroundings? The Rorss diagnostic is 1.01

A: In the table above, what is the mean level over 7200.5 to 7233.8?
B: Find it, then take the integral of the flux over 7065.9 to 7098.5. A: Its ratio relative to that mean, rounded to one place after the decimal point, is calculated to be 32.2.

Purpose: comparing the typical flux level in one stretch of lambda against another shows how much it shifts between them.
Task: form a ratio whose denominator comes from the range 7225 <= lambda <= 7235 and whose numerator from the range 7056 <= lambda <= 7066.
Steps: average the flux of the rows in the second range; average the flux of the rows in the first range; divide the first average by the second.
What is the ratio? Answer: 1.03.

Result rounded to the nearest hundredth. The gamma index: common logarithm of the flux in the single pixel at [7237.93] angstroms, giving 1.23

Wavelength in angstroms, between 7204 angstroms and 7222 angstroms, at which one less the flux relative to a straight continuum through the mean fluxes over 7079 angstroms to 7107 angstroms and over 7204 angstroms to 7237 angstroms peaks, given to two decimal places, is 7209.66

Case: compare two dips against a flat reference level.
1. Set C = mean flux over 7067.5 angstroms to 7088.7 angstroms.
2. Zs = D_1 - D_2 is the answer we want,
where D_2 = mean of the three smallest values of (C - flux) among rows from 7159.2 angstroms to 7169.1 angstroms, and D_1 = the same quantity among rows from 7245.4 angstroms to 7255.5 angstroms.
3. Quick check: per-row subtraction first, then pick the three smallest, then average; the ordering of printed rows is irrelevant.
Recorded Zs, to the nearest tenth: -0.5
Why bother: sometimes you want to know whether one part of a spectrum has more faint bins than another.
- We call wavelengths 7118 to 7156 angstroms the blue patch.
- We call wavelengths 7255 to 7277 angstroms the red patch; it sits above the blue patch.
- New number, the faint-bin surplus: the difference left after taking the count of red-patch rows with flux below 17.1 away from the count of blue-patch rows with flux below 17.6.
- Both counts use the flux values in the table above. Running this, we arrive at 10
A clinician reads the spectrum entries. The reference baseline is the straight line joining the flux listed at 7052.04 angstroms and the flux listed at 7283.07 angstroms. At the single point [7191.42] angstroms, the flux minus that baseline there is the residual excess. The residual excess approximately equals 1.41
